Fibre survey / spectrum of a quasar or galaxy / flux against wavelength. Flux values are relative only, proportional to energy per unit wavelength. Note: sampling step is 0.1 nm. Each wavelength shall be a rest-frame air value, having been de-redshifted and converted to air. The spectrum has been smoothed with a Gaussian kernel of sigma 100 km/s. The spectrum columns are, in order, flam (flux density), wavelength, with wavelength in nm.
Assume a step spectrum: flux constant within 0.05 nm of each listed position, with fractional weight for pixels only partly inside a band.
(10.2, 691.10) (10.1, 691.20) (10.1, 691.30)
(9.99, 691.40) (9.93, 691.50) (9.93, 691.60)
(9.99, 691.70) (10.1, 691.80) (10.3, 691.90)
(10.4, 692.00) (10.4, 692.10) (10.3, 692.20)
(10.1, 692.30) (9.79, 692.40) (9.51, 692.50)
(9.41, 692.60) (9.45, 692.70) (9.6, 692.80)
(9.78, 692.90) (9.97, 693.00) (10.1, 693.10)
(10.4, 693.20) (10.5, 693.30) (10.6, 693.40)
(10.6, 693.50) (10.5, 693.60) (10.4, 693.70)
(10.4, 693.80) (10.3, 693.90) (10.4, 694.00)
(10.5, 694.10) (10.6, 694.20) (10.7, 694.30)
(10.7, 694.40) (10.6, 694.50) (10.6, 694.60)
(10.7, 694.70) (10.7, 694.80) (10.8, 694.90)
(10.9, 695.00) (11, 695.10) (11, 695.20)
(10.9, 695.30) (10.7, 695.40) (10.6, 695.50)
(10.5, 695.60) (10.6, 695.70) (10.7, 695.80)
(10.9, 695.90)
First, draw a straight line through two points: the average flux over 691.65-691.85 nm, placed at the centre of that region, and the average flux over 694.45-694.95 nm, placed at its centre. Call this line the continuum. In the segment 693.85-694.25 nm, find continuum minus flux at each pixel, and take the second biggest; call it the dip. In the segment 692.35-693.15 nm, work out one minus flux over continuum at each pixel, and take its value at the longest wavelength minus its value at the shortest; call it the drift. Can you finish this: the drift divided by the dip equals -0.12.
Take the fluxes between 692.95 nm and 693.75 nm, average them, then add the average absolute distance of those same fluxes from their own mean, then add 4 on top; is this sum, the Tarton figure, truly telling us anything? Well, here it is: 14.6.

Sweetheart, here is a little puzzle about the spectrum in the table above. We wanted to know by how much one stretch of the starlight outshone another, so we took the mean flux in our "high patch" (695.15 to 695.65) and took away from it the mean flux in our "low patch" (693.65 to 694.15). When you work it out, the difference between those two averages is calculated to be 0.34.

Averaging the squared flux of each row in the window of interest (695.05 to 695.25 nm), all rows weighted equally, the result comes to 121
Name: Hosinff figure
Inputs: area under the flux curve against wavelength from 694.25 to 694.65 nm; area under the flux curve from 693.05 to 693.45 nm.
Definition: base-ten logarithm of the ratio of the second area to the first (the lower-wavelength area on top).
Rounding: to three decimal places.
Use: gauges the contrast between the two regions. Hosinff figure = -0.010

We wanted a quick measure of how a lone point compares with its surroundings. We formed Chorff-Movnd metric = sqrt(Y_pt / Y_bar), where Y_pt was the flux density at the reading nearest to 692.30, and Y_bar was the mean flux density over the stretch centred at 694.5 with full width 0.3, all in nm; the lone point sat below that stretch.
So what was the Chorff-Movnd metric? 0.97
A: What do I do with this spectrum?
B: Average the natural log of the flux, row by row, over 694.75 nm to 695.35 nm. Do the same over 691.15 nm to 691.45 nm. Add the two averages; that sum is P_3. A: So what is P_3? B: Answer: 4.70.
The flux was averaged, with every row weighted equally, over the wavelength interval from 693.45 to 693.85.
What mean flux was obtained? 10.5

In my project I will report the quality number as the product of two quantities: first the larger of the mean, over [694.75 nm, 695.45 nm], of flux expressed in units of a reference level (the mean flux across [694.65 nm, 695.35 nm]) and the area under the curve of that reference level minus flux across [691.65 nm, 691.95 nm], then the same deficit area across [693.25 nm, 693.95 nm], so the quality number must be 0.27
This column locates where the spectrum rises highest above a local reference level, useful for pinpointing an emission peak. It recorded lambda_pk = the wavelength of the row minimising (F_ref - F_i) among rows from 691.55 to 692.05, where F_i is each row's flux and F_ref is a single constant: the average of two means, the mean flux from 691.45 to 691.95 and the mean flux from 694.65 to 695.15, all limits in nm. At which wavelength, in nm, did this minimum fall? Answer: 692.00 nm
